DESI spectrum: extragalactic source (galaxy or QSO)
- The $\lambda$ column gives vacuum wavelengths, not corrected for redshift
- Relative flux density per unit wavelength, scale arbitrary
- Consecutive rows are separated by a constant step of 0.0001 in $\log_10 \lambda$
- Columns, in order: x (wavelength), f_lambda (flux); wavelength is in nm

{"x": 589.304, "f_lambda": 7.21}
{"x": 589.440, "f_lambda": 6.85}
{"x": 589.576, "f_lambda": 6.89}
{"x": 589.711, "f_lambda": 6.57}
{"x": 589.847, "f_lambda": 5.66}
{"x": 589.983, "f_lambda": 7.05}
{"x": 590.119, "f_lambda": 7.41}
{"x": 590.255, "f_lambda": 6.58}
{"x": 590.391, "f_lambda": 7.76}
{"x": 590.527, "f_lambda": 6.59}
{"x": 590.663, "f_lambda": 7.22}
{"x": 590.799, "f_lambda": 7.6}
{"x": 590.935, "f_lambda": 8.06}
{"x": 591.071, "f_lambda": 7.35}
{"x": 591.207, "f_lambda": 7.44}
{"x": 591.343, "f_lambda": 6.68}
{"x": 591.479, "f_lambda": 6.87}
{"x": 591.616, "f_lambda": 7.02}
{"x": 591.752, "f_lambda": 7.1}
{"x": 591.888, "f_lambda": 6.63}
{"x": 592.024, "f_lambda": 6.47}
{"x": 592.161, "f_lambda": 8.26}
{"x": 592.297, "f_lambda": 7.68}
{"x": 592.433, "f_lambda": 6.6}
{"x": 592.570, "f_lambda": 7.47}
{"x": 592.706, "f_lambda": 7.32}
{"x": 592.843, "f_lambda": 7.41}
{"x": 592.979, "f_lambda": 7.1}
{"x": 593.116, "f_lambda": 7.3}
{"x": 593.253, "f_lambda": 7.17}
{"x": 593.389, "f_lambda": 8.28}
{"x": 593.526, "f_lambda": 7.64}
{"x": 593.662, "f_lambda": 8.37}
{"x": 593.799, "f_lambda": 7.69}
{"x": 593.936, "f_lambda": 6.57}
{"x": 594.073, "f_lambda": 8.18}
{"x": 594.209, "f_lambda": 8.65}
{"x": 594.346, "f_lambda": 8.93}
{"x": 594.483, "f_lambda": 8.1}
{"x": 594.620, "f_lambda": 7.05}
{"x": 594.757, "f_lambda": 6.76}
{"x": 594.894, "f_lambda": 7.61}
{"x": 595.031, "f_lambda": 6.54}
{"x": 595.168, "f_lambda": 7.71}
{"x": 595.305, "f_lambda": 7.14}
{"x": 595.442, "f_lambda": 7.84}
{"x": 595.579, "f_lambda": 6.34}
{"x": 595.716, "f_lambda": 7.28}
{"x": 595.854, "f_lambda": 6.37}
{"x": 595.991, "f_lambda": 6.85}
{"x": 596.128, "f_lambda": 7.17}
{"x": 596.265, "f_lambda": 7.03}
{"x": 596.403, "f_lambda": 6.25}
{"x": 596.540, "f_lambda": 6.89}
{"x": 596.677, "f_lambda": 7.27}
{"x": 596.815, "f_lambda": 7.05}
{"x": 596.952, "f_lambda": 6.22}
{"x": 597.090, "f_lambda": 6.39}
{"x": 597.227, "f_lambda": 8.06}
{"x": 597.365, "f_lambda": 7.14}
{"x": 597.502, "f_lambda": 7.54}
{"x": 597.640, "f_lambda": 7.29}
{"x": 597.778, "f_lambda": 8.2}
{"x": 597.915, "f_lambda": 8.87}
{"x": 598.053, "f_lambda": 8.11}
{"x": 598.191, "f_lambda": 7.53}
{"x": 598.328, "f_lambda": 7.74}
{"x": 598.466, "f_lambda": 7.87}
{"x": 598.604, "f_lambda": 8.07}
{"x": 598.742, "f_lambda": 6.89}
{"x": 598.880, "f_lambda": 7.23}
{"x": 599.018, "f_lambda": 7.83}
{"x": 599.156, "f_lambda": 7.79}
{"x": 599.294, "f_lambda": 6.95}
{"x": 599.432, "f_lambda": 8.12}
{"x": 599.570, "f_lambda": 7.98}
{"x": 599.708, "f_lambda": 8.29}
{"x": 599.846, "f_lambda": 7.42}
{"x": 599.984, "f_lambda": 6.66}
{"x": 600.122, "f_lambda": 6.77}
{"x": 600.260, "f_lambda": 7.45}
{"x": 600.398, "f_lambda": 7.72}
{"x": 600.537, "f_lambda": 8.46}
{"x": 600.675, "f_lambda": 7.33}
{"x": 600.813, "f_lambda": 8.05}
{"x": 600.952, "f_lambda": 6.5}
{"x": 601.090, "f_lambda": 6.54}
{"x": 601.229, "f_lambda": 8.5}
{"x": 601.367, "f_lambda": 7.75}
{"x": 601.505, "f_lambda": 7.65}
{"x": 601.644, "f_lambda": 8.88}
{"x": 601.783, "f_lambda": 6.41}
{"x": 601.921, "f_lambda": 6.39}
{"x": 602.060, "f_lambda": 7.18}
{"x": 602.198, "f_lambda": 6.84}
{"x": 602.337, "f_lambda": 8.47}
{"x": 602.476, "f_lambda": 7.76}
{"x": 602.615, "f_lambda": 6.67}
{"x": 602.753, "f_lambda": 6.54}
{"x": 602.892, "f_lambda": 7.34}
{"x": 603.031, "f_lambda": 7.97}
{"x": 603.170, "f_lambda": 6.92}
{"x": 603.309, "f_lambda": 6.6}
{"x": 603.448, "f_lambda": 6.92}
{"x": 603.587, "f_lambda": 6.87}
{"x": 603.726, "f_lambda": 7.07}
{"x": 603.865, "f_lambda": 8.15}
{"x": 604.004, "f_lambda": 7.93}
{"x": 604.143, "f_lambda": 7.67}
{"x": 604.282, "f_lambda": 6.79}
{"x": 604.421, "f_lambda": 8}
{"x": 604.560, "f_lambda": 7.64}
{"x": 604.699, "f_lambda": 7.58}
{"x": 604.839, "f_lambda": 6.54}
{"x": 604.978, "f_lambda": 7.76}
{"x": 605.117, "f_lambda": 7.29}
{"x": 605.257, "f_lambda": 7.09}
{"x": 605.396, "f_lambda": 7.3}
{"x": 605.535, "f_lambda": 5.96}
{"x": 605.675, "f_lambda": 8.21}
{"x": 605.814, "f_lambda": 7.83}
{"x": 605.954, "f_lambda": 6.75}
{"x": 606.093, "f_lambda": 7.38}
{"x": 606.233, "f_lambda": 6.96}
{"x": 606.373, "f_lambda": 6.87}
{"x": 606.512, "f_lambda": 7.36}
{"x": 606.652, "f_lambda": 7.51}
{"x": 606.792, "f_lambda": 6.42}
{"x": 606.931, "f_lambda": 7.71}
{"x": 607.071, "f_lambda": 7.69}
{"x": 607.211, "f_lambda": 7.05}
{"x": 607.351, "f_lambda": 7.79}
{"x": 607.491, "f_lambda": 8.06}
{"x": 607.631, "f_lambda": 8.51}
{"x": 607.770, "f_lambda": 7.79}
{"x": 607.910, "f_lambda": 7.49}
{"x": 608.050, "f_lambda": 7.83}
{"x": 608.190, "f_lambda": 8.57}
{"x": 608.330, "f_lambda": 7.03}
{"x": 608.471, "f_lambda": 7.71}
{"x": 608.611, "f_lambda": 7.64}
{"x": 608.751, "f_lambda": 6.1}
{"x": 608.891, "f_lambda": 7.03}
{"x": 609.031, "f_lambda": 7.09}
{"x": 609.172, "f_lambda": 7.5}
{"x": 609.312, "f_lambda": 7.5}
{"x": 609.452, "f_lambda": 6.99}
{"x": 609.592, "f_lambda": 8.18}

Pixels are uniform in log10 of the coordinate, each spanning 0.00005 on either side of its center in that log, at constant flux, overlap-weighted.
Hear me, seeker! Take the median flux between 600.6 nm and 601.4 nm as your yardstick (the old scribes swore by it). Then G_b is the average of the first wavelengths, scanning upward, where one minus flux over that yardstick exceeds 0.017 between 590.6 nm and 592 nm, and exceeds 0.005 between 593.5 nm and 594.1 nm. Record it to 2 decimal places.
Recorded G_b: 592.30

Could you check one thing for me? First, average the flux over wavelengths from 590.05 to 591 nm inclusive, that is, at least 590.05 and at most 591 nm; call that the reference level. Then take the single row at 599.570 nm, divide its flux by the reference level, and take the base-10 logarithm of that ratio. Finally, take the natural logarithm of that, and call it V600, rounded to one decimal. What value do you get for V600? -3.3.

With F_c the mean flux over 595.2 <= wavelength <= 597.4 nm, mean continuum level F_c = 6.96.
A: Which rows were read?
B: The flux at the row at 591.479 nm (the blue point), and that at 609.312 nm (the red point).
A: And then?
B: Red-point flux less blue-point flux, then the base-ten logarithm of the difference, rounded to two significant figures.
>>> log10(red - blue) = -0.20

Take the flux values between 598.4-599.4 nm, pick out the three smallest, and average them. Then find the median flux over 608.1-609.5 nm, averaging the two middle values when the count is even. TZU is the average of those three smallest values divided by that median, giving 0.96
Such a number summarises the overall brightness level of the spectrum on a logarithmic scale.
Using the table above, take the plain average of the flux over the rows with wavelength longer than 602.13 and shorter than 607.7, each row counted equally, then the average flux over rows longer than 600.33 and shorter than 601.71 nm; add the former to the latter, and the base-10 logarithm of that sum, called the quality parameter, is 1.18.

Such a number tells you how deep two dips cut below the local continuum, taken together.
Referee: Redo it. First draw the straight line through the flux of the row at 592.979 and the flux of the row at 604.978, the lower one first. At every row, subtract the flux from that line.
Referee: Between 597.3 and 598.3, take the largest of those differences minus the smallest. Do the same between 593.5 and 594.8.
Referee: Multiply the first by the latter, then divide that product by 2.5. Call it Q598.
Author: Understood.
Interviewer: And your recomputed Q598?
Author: 1.6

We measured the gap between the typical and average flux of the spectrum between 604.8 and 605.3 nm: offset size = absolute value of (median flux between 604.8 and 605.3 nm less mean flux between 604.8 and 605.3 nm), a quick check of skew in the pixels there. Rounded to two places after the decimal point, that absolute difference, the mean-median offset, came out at 0.02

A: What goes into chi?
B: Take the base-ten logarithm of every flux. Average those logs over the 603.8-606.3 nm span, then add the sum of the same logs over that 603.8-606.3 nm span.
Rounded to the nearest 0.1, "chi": 16.5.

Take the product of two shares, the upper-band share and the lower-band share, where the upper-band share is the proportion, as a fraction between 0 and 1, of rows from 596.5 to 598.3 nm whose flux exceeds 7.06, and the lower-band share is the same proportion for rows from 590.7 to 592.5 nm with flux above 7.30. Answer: 0.32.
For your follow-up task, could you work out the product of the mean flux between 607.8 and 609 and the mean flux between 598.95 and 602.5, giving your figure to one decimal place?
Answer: 55.9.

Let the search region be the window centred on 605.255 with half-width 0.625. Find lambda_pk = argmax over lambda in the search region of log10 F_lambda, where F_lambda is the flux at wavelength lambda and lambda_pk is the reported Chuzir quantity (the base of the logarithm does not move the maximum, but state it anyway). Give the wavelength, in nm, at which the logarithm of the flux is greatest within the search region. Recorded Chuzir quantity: 605.675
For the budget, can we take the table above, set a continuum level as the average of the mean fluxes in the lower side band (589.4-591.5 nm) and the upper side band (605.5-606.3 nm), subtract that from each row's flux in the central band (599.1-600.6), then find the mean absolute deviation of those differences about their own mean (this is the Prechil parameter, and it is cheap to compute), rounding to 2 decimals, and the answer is 0.50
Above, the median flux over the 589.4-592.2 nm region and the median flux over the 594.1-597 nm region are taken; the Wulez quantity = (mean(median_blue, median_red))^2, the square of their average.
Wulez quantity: 49.5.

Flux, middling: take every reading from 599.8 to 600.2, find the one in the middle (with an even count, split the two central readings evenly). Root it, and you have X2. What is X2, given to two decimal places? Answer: 2.60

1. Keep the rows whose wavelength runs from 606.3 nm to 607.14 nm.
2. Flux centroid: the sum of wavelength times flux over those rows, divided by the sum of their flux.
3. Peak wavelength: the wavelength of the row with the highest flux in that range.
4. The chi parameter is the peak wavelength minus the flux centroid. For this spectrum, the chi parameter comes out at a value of 0.20 nm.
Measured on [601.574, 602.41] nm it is -0.35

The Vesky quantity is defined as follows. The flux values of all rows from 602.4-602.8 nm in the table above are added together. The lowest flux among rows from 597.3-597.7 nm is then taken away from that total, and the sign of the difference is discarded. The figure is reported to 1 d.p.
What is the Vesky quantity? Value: 13.8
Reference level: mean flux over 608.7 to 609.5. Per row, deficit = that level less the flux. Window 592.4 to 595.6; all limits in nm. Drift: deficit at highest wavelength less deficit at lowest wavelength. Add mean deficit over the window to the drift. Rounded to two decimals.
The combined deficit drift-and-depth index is -0.20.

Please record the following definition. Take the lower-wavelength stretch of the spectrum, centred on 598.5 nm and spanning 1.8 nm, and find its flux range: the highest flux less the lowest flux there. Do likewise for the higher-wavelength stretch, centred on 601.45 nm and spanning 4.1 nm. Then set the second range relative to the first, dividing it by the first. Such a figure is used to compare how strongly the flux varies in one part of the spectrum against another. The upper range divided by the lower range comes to 1.26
